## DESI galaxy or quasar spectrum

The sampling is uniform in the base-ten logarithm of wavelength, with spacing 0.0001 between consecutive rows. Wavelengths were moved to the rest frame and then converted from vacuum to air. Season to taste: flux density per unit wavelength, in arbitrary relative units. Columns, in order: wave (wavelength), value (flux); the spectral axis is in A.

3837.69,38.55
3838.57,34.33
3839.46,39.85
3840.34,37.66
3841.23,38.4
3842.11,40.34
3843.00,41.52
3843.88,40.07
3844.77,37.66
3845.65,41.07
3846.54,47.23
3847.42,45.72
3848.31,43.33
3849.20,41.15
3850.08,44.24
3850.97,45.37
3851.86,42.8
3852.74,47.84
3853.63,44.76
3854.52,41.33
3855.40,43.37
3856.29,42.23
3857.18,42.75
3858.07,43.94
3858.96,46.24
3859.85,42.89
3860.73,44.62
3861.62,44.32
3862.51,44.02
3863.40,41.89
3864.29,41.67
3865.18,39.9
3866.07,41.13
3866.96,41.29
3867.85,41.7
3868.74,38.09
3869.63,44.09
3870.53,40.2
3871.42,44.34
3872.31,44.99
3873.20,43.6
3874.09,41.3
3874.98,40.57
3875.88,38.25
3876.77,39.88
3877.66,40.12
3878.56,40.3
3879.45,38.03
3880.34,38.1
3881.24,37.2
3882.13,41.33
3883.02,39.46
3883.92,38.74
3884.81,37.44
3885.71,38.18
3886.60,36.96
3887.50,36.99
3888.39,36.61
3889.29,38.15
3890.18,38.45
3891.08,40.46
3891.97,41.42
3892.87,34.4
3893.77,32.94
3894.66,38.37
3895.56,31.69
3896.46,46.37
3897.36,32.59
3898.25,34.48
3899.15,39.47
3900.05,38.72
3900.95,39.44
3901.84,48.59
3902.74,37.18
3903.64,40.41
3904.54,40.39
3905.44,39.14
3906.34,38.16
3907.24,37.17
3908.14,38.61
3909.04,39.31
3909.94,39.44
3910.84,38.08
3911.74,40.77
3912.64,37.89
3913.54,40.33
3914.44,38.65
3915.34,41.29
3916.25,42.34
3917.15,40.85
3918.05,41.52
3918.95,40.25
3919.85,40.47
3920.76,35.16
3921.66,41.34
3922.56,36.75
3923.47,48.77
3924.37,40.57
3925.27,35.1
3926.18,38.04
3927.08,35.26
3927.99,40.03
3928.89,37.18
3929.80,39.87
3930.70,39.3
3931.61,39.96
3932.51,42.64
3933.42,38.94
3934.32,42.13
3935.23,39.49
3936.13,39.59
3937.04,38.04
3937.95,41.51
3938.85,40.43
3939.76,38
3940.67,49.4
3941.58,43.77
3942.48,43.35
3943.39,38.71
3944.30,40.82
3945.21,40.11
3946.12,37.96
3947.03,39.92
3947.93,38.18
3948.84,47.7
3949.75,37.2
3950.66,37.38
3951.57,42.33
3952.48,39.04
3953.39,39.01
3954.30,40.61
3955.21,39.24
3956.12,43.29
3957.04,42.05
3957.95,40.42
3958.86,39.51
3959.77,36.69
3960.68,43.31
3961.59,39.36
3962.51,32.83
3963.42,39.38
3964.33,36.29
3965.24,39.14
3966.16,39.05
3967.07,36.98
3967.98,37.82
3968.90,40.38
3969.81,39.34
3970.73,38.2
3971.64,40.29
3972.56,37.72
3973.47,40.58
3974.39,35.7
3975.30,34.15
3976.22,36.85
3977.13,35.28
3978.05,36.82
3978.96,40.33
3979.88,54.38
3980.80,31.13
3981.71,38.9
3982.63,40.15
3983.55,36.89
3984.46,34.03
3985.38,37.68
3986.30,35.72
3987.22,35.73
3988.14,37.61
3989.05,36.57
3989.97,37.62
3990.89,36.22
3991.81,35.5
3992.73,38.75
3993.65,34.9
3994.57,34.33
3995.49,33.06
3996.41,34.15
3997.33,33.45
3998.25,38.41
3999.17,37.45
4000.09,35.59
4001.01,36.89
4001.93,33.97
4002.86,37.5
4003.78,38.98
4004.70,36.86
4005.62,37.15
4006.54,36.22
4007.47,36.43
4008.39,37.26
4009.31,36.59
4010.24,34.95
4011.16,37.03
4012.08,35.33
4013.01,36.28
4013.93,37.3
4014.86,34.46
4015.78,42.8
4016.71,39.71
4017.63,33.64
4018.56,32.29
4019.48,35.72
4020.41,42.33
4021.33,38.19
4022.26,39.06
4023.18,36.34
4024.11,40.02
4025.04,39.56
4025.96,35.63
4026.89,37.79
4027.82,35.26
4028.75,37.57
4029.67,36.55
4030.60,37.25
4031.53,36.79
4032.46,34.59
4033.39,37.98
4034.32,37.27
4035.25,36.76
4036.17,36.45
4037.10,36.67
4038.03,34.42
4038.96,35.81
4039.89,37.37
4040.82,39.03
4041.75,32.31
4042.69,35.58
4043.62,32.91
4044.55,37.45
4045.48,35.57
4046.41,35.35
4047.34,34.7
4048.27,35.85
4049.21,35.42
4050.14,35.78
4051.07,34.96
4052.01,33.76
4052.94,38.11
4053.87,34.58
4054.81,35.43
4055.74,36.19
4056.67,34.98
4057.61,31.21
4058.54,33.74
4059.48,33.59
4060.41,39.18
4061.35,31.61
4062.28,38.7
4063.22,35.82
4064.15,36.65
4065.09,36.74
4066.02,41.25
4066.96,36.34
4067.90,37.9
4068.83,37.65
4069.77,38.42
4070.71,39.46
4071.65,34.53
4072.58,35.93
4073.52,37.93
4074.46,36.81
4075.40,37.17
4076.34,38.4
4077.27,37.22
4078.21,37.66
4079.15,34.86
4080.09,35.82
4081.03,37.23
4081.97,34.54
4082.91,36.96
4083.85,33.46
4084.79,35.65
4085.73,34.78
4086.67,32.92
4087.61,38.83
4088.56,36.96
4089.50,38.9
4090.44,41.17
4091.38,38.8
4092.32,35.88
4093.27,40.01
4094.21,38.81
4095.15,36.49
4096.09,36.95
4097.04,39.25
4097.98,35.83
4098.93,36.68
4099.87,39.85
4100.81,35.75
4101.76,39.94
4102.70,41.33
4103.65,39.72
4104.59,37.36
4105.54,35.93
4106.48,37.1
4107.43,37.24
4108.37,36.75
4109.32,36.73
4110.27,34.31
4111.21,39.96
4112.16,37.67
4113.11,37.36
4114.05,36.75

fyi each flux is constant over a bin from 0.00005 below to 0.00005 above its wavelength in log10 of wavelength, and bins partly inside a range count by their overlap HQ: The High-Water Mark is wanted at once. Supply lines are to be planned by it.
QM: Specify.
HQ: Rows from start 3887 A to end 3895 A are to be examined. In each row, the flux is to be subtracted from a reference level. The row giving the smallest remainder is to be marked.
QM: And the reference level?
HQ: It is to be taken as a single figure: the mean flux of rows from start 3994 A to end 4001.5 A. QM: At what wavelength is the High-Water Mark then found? 3891.97 A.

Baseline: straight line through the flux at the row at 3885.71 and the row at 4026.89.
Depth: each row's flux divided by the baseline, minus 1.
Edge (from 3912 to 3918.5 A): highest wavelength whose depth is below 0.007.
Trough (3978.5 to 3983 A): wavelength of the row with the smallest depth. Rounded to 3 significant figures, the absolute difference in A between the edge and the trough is 68.2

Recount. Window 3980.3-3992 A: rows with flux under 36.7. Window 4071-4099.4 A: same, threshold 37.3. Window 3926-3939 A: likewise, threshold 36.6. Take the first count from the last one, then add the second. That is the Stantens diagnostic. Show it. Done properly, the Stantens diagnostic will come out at 14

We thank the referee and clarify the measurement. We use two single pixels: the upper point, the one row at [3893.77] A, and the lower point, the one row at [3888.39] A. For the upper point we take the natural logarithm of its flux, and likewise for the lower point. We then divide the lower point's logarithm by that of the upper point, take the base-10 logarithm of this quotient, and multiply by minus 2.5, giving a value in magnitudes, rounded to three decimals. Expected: -0.032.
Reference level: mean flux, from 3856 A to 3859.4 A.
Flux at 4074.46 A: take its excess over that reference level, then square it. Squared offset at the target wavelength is 49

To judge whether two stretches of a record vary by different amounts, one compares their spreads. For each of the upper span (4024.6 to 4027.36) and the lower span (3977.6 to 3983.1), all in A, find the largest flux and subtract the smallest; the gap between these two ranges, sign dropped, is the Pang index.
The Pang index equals 19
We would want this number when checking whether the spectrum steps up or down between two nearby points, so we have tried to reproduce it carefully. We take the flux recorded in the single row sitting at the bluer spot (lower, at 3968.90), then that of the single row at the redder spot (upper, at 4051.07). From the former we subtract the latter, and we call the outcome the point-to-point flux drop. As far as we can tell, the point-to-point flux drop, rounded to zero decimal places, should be 5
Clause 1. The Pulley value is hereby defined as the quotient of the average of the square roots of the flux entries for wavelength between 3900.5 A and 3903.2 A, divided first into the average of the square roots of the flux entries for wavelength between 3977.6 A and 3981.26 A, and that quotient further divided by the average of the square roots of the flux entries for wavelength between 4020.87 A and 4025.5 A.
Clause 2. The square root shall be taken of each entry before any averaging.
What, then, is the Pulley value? 0.158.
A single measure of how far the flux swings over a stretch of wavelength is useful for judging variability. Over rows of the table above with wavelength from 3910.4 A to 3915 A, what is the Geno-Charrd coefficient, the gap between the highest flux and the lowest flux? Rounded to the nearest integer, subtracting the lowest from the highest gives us 3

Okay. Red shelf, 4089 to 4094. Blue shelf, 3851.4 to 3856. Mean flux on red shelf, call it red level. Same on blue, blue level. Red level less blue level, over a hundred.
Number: -0.05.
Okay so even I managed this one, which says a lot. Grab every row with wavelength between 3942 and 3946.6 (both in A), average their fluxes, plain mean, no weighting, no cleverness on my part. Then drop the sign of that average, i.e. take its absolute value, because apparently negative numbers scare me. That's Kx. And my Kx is 40.2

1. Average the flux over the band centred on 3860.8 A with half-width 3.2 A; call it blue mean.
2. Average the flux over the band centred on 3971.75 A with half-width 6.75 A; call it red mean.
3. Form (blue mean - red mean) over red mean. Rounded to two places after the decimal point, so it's 0.16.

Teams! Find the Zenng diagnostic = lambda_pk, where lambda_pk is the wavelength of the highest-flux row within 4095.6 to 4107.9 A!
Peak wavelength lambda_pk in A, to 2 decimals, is 4102.70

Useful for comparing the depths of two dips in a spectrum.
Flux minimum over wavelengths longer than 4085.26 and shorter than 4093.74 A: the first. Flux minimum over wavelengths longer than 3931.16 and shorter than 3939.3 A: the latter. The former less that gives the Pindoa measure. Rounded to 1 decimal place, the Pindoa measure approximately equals -5.1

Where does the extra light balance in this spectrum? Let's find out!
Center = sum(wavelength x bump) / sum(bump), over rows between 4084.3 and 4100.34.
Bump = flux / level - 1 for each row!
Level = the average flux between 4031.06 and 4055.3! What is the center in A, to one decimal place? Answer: 4094.1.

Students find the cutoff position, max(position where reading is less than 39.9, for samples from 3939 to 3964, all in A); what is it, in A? 3963.42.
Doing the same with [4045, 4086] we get 4085.73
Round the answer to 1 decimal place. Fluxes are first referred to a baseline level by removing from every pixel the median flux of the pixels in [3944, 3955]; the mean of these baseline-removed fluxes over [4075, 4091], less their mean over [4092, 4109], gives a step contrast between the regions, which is -1.2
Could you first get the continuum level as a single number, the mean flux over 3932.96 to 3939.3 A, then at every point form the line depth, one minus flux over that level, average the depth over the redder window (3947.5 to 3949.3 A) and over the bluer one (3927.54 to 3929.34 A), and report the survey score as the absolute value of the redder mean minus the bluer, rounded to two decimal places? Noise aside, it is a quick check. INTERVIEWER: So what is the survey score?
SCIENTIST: 0.11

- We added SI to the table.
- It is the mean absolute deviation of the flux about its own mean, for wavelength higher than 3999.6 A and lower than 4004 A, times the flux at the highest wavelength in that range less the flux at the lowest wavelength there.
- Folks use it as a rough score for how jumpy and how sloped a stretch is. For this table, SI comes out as 5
